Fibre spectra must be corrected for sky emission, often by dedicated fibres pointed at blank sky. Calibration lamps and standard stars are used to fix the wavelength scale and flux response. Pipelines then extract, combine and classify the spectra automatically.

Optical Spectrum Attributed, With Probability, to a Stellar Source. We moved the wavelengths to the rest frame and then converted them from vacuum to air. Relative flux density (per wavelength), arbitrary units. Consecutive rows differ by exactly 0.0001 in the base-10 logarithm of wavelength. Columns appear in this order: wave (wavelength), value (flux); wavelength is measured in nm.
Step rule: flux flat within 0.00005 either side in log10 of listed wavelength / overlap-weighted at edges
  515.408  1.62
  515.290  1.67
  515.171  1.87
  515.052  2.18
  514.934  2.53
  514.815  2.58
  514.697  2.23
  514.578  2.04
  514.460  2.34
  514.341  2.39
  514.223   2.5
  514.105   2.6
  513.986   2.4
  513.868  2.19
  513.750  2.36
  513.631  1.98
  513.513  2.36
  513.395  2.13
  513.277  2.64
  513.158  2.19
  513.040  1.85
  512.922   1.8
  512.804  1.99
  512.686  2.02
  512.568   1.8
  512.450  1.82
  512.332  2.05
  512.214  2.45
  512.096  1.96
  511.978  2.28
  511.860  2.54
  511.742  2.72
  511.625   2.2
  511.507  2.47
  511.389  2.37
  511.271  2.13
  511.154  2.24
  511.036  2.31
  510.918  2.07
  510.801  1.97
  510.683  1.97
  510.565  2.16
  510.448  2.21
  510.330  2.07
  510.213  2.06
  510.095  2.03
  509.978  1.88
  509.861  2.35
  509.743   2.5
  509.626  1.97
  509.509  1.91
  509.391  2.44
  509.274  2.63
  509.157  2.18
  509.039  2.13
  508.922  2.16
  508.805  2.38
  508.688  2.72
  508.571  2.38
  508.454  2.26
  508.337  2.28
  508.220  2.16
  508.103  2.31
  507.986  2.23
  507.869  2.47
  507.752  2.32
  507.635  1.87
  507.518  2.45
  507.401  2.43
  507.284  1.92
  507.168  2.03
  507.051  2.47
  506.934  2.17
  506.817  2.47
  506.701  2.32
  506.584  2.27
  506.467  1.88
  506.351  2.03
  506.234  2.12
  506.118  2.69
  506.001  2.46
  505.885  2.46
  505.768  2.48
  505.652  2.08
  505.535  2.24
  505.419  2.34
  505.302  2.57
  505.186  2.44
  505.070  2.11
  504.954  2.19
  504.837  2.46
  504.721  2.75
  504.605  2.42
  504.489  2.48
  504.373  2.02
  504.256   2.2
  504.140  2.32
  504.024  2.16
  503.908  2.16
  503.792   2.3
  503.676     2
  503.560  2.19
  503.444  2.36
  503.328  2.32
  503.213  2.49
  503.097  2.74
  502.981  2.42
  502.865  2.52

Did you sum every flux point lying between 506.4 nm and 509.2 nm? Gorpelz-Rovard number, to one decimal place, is 54.3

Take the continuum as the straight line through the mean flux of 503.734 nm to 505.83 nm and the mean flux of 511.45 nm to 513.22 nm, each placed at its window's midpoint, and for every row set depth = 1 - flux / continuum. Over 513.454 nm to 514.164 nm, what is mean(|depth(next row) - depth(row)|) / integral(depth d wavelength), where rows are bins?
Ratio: -1.8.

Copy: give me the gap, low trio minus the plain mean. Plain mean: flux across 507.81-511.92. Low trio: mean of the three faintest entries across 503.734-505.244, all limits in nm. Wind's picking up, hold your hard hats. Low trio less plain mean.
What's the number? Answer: -0.16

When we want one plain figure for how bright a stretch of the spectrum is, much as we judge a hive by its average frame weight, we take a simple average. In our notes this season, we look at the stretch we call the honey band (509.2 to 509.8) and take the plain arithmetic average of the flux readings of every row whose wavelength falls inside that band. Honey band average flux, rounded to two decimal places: 2.29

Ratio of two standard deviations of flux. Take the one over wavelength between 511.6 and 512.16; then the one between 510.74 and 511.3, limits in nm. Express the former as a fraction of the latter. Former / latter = 2.2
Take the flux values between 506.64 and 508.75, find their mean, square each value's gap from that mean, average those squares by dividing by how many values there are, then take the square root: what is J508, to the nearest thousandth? 0.205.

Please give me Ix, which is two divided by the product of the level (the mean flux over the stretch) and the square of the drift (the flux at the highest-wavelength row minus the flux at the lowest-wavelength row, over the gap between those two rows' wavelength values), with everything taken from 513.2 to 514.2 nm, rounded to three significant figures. 367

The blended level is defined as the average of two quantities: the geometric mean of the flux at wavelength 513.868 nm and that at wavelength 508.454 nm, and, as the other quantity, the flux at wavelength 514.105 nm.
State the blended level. 2.4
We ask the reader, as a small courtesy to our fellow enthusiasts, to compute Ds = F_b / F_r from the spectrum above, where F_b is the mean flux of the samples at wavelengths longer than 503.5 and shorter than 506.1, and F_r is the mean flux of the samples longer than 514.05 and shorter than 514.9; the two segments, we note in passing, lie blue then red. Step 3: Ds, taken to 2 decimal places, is 0.97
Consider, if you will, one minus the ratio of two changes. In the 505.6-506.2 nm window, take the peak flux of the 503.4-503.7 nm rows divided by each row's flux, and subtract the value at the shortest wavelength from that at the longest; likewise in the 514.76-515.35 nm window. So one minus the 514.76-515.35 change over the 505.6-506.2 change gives 2.9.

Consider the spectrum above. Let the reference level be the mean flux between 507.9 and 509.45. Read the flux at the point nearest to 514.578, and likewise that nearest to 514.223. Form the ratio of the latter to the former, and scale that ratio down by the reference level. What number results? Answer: 0.53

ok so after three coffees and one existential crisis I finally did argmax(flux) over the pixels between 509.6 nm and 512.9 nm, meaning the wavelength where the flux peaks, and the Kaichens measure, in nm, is 511.742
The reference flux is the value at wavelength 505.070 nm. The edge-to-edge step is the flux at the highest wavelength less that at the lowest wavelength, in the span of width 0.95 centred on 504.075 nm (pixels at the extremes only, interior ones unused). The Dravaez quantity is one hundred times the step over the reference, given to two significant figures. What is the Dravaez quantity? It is 23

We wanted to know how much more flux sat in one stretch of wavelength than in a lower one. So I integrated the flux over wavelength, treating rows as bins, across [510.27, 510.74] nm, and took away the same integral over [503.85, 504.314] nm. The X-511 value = -0.04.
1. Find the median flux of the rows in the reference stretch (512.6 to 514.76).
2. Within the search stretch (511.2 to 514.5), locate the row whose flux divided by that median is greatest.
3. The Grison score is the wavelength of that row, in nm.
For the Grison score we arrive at 511.742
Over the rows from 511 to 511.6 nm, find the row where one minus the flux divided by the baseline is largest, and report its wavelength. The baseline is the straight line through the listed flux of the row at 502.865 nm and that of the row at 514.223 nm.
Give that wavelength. 511.271 nm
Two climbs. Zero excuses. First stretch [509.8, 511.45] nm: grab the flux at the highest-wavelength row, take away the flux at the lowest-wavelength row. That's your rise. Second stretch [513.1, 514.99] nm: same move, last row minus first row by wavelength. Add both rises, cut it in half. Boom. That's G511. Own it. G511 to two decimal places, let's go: 0.18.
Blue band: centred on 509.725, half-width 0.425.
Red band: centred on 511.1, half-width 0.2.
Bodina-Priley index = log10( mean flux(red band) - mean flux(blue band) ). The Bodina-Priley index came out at -1.5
